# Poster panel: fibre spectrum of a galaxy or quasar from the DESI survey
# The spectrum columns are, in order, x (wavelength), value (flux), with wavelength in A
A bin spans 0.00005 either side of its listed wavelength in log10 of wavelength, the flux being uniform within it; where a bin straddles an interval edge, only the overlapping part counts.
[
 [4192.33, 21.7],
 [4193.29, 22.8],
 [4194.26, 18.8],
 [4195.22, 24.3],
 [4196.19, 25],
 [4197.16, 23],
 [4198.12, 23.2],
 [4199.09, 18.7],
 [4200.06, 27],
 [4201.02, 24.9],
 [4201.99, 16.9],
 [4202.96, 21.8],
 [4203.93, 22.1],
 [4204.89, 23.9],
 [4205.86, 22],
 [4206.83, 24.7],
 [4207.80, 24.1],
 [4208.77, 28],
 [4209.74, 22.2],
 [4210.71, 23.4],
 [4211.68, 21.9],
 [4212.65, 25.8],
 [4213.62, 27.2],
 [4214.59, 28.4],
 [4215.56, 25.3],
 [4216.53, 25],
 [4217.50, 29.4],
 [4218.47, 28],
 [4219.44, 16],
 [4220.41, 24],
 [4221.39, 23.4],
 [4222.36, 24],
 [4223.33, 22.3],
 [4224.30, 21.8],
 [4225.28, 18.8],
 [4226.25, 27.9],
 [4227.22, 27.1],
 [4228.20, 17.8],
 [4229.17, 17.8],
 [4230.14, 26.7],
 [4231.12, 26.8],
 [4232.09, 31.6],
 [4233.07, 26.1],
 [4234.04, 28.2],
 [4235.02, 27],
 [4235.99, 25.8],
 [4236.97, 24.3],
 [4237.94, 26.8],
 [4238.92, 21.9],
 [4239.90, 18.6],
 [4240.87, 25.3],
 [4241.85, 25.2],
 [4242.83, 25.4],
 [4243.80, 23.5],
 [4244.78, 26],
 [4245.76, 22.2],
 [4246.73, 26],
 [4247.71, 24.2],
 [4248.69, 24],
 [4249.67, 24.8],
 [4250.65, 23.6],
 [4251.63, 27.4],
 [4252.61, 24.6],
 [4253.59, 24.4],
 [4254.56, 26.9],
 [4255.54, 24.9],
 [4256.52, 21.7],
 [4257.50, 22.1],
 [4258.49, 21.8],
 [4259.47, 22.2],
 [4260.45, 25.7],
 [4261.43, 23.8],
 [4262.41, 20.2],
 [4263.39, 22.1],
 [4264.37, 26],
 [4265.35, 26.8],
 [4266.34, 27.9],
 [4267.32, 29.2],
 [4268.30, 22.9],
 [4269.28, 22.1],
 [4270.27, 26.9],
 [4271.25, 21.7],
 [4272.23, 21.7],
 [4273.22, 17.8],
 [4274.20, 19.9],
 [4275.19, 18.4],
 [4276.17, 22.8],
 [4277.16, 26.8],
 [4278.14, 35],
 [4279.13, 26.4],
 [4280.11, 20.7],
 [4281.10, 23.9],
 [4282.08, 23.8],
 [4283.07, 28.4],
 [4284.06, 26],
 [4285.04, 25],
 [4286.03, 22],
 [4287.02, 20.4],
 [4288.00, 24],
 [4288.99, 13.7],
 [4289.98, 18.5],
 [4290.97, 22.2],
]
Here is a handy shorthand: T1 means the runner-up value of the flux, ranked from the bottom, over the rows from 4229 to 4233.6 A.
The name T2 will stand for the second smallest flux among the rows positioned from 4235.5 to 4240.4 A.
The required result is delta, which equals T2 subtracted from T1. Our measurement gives 4.2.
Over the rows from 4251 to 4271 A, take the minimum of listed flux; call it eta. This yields 20.2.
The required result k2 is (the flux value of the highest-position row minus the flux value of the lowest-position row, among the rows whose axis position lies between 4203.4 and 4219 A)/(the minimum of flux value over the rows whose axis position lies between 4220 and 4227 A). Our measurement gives 0.3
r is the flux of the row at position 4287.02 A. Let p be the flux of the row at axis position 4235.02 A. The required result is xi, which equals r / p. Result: 0.8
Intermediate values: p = 27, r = 20.4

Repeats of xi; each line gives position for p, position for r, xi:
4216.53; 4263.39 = 0.9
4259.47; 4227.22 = 1.2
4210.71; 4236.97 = 1.0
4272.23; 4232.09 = 1.5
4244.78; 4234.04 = 1.1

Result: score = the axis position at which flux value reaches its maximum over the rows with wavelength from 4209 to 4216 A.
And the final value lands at 4214.59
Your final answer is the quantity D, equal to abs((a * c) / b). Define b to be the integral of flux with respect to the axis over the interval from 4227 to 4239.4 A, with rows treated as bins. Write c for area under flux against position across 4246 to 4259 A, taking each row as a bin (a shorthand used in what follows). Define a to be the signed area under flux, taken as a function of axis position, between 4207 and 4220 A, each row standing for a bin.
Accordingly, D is 328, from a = 325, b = 312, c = 316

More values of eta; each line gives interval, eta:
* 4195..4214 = 16.9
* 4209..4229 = 16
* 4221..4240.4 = 17.8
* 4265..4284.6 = 17.8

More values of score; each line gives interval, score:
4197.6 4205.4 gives 4200.06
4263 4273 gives 4267.32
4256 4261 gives 4260.45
